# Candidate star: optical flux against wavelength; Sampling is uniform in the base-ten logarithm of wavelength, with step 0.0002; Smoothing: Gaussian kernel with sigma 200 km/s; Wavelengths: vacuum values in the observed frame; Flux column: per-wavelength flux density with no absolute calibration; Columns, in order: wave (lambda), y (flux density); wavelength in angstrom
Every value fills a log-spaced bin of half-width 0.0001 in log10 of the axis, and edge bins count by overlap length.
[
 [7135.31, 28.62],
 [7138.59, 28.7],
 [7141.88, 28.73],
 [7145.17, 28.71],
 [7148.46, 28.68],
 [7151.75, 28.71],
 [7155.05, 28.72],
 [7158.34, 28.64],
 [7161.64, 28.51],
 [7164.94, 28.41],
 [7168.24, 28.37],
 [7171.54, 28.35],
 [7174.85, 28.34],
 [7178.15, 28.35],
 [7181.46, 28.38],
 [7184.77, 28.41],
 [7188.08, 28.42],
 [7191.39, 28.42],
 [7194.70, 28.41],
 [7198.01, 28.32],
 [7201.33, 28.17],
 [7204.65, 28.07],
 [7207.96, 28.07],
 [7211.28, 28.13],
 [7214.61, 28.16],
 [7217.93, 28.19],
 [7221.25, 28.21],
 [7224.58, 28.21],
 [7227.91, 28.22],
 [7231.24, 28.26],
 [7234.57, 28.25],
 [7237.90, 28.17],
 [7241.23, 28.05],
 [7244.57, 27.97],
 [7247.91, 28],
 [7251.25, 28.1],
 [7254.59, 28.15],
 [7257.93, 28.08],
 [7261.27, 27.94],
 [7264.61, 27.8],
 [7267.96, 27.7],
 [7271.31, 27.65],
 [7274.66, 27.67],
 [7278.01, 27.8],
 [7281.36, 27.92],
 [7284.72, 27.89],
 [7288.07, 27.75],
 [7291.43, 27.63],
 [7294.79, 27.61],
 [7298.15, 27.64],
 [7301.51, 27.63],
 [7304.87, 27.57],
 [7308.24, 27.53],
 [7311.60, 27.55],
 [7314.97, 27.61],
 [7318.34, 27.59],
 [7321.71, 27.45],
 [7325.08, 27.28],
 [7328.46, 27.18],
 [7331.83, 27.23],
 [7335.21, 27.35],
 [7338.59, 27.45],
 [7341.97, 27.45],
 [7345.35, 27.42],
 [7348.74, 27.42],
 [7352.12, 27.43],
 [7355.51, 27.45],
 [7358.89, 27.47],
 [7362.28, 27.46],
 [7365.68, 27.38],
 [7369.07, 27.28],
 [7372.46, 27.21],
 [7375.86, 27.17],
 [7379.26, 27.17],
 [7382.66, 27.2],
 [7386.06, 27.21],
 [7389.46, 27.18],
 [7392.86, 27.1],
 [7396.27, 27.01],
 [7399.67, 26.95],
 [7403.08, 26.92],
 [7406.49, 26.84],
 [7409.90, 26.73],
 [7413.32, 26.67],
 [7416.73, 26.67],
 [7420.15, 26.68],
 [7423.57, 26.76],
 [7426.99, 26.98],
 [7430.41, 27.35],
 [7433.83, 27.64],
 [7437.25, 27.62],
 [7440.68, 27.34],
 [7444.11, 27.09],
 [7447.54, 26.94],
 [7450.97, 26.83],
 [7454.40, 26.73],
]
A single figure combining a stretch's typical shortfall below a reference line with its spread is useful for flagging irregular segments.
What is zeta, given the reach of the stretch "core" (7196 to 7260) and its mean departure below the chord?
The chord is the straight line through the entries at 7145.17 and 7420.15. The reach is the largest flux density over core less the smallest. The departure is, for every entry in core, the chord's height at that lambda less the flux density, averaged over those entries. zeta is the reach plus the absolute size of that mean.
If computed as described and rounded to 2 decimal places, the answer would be 0.40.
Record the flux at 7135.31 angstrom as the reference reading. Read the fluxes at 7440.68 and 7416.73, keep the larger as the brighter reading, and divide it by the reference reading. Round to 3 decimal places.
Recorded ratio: 0.955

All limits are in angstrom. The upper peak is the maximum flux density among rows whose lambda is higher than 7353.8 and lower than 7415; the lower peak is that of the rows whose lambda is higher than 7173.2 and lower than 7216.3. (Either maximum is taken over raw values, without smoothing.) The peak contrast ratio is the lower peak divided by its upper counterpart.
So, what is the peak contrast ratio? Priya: 1.03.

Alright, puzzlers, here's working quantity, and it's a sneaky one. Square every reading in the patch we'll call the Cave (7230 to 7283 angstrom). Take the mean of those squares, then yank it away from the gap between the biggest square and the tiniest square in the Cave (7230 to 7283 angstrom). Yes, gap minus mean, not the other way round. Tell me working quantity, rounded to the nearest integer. -748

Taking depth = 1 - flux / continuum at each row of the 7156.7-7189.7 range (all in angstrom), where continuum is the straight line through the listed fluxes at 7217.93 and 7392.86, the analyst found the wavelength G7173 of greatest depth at 7168.24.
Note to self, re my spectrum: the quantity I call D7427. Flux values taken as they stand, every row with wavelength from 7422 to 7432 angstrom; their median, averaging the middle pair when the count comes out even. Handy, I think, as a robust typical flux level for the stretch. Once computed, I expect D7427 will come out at 27.0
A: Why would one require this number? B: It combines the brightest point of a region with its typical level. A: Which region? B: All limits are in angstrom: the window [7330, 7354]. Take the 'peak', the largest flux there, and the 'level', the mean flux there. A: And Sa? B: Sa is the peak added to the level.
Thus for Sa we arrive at 54.8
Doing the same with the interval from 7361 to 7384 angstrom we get 54.7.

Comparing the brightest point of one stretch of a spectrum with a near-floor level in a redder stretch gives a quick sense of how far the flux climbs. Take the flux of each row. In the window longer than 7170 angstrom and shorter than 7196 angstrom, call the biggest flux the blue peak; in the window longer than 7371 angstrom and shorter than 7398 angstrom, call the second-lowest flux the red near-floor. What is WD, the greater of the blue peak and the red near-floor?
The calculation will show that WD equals 28.4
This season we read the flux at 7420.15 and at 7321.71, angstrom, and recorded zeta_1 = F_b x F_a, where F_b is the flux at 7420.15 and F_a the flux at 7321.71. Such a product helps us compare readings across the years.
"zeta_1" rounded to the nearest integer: 732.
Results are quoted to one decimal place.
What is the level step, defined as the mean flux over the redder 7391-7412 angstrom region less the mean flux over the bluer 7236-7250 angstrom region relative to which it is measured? -1.1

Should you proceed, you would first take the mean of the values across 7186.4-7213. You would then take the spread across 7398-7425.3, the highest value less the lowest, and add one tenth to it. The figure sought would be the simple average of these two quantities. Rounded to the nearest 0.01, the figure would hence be 14.32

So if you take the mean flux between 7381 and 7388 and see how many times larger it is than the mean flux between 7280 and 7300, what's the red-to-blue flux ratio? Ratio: 0.98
